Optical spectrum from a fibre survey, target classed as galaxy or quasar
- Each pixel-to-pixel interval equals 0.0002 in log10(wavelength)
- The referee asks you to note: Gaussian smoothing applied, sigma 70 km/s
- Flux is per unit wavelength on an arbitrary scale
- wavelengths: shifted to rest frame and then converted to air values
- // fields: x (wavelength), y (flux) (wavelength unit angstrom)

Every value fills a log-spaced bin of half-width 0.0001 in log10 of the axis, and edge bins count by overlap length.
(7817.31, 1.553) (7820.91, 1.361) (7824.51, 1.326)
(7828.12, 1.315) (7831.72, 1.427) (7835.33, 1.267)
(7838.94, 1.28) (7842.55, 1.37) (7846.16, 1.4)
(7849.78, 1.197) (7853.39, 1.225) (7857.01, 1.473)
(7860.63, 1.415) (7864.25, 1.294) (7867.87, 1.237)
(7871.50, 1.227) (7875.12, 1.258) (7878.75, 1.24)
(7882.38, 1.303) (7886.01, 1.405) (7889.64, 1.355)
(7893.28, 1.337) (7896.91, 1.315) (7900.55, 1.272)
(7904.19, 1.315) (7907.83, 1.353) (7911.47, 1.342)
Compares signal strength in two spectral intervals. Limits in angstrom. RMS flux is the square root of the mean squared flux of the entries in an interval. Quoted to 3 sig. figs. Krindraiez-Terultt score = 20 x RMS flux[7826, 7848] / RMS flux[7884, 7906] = 20.2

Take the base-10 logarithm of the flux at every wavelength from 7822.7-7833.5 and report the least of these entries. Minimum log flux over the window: 0.119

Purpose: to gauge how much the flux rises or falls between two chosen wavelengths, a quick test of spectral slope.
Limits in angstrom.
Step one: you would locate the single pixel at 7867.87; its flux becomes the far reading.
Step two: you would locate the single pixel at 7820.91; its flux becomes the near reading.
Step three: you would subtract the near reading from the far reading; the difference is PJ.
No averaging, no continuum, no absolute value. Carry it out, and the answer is -0.12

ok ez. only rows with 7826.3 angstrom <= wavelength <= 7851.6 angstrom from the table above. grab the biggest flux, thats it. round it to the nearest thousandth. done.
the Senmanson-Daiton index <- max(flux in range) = 1.427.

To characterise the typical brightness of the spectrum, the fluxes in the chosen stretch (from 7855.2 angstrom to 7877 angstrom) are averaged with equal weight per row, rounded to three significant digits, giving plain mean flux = 1.32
